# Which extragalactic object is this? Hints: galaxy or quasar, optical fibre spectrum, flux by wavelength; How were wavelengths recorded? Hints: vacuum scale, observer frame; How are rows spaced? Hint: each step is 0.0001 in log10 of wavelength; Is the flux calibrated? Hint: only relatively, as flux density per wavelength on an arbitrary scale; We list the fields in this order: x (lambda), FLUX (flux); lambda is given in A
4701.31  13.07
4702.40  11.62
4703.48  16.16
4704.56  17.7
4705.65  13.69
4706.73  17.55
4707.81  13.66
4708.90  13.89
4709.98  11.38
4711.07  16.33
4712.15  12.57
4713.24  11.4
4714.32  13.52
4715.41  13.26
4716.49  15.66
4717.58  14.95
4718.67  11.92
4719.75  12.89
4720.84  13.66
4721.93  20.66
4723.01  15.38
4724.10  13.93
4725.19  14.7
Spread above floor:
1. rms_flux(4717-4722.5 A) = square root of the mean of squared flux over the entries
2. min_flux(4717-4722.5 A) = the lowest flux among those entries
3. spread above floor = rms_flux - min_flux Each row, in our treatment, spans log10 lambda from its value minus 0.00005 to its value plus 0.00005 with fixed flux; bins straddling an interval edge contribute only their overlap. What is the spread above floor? 3.2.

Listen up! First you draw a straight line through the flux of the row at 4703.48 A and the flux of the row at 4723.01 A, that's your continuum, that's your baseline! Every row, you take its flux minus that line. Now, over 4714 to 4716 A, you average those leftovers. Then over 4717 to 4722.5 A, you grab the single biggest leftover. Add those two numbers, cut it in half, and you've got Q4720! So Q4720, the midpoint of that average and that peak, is 1.5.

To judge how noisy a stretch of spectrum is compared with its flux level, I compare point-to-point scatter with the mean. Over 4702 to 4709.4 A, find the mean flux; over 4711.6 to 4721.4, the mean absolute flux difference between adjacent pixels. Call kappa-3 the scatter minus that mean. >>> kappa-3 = -13.5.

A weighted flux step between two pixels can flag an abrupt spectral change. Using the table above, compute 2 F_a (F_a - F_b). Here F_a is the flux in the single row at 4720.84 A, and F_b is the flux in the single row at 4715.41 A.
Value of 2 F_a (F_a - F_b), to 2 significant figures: 11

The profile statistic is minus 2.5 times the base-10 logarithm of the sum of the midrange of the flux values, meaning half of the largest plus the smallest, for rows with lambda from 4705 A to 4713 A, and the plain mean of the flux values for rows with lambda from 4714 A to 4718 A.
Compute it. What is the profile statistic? -3.65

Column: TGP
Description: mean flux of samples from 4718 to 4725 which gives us 14.7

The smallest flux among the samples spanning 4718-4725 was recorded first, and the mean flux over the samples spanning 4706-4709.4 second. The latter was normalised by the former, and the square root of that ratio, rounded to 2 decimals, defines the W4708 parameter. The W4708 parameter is 1.12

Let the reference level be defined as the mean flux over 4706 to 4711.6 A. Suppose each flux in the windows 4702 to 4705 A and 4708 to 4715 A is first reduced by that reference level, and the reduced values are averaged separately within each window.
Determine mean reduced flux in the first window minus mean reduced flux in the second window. 2.0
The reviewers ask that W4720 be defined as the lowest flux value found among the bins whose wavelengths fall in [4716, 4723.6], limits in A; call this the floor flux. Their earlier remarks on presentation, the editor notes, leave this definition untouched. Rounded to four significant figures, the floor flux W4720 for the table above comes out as 11.92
